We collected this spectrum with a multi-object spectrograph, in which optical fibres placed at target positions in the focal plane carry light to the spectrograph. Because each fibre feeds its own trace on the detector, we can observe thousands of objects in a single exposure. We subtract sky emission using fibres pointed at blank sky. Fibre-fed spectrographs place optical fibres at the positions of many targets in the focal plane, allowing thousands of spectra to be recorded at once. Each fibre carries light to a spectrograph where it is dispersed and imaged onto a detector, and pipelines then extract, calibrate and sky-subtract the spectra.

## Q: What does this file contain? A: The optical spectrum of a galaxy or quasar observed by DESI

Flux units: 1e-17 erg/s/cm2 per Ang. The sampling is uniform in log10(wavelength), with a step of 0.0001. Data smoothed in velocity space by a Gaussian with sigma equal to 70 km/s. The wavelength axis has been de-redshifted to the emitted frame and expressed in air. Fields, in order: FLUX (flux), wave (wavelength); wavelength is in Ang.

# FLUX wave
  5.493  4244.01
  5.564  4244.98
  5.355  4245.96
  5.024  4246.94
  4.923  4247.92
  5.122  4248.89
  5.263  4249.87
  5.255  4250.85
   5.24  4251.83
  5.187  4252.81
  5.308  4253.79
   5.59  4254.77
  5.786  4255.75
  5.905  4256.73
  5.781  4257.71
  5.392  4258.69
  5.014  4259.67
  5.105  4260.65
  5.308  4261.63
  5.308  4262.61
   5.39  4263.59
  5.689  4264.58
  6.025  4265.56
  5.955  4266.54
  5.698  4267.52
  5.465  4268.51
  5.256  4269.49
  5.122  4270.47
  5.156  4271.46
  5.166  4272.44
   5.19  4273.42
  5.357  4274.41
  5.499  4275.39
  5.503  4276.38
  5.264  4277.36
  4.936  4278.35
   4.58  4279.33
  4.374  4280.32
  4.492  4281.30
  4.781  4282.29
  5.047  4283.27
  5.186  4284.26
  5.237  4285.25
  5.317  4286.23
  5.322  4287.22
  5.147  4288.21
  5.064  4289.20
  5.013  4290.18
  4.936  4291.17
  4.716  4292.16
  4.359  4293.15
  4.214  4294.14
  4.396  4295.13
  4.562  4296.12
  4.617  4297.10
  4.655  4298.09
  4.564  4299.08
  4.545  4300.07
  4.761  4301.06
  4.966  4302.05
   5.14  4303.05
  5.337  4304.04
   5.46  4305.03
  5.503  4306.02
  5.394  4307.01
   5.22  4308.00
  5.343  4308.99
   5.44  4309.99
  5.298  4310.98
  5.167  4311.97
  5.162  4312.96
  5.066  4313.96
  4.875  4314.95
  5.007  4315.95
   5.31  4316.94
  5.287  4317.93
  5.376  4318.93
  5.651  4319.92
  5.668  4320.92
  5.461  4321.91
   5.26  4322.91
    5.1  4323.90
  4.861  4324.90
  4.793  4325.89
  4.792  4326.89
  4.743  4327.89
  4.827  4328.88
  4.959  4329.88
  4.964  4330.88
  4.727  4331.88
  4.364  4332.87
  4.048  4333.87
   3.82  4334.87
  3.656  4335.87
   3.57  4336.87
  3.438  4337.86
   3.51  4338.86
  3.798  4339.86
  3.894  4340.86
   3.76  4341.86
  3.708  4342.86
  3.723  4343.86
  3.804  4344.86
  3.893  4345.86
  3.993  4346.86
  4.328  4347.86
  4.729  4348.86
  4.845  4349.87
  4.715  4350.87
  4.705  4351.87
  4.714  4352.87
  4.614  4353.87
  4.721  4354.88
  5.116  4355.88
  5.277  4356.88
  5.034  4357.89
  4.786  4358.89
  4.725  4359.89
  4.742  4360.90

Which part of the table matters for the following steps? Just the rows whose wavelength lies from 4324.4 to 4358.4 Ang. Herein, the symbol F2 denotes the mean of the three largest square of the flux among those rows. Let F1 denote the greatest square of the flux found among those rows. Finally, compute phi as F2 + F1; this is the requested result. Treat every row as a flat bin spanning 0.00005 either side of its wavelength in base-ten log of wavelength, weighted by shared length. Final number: 54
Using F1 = 28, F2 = 26.5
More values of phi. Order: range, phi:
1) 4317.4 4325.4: 63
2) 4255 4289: 72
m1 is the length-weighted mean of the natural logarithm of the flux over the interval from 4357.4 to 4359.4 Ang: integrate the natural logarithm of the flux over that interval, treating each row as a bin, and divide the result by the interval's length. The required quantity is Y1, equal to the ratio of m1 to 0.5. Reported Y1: 3.19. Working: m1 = 1.60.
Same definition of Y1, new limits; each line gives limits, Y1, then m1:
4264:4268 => 3.53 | 1.76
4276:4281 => 3.18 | 1.59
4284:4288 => 3.32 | 1.66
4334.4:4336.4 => 2.63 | 1.32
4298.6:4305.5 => 3.20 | 1.60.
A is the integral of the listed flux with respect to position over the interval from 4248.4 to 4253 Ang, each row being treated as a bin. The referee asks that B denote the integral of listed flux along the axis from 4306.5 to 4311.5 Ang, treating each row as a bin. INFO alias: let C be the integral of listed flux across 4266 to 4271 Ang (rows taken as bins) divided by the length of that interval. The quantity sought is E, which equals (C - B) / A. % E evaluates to -0.9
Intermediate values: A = 24.0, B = 26.7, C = 5.5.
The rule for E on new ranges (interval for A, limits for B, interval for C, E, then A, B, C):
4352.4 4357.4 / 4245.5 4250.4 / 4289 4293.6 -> -0.8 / 24.4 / 25.2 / 4.8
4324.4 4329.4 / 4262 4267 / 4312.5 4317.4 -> -1.0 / 24.0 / 28.3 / 5.1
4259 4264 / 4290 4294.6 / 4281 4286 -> -0.6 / 26.2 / 21.2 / 5.0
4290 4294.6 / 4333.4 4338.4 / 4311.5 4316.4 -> -0.6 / 21.2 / 18.5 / 5.0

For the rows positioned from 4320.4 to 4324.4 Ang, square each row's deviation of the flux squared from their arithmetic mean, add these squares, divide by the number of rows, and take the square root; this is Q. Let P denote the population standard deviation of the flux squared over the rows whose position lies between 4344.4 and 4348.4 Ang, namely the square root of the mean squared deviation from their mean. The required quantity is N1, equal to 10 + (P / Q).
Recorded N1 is 10.7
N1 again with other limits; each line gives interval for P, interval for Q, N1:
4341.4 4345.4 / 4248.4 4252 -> 10.5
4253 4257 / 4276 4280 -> 10.7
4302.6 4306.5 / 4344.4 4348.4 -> 10.9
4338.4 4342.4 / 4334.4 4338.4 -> 11.0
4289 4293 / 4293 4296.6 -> 11.2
